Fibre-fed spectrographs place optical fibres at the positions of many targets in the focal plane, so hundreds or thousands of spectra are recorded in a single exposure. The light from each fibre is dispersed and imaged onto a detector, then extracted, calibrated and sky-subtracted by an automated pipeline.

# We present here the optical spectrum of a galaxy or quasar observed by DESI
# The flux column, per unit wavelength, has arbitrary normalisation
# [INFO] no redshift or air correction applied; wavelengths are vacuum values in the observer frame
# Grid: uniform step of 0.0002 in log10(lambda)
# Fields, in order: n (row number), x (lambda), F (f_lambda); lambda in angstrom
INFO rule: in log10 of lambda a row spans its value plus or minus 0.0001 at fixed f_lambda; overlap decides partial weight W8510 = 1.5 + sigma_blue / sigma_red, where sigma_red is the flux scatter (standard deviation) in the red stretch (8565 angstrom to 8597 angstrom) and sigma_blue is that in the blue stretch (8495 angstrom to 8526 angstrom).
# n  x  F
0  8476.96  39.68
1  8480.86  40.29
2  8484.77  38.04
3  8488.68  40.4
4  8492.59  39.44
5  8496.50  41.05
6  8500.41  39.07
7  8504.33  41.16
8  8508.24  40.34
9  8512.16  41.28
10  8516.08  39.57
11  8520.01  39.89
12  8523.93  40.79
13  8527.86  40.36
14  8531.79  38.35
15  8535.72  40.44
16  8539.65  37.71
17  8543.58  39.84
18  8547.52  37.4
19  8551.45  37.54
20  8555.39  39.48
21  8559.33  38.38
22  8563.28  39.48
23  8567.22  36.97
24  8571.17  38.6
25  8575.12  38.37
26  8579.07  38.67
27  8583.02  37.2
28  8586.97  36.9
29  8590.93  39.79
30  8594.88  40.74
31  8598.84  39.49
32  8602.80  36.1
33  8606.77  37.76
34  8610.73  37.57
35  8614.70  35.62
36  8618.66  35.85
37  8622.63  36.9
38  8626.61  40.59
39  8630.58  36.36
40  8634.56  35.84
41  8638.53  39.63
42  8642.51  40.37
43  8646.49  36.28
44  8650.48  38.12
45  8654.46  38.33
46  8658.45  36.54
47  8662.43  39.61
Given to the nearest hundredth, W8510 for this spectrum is 2.09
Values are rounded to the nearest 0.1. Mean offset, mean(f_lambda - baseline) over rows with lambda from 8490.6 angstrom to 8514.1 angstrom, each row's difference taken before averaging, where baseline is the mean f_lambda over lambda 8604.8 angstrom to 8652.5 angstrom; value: 2.8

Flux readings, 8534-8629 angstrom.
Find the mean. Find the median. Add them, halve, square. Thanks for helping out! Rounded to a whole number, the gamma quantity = 1455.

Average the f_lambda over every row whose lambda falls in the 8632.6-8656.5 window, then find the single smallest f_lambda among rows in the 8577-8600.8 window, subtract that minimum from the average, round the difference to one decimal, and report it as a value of 1.2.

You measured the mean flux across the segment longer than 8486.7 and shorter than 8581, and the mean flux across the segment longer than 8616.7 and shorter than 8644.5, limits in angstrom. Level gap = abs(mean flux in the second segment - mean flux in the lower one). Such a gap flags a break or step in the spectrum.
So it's 1.4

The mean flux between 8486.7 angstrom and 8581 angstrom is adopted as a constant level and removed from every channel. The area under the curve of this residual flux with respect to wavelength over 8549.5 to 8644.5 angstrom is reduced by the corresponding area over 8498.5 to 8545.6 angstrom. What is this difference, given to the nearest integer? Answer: -146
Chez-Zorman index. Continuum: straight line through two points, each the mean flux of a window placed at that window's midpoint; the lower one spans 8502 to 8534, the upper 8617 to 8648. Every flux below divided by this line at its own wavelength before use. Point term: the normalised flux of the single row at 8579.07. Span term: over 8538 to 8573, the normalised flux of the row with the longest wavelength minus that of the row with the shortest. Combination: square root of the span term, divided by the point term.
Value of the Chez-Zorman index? 0.20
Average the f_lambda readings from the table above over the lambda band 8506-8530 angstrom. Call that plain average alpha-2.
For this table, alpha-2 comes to 40.4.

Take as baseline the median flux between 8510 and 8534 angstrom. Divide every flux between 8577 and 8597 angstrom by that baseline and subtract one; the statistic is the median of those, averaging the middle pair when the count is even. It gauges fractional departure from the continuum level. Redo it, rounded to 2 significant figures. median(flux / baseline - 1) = -0.036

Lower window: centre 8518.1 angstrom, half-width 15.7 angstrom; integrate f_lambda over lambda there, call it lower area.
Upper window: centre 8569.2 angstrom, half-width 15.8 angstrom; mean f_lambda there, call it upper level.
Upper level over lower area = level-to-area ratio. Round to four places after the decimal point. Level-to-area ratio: 0.0304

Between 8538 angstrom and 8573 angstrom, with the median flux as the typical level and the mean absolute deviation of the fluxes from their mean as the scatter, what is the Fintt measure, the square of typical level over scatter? 1970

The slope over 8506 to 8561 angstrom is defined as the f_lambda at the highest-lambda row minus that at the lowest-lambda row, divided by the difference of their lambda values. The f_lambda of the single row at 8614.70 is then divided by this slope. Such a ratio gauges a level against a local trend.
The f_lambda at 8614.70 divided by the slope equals -928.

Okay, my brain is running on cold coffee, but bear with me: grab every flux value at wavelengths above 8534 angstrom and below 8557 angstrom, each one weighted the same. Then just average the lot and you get 38.7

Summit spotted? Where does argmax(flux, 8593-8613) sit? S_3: 8594.88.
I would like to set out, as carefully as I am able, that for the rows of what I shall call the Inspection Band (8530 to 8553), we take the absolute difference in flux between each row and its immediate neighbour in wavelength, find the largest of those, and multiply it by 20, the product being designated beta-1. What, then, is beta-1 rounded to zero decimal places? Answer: 55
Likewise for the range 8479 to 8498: 47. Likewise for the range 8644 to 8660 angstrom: 37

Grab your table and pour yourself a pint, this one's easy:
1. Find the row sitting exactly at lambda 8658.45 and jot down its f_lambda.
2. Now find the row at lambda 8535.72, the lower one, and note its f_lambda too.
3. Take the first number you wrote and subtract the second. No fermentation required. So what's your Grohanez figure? -4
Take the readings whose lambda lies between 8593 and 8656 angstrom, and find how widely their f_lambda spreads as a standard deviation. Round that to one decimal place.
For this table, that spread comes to 1.8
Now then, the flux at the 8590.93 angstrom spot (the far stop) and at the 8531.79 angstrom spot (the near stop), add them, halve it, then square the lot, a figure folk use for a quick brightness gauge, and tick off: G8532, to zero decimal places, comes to 1526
